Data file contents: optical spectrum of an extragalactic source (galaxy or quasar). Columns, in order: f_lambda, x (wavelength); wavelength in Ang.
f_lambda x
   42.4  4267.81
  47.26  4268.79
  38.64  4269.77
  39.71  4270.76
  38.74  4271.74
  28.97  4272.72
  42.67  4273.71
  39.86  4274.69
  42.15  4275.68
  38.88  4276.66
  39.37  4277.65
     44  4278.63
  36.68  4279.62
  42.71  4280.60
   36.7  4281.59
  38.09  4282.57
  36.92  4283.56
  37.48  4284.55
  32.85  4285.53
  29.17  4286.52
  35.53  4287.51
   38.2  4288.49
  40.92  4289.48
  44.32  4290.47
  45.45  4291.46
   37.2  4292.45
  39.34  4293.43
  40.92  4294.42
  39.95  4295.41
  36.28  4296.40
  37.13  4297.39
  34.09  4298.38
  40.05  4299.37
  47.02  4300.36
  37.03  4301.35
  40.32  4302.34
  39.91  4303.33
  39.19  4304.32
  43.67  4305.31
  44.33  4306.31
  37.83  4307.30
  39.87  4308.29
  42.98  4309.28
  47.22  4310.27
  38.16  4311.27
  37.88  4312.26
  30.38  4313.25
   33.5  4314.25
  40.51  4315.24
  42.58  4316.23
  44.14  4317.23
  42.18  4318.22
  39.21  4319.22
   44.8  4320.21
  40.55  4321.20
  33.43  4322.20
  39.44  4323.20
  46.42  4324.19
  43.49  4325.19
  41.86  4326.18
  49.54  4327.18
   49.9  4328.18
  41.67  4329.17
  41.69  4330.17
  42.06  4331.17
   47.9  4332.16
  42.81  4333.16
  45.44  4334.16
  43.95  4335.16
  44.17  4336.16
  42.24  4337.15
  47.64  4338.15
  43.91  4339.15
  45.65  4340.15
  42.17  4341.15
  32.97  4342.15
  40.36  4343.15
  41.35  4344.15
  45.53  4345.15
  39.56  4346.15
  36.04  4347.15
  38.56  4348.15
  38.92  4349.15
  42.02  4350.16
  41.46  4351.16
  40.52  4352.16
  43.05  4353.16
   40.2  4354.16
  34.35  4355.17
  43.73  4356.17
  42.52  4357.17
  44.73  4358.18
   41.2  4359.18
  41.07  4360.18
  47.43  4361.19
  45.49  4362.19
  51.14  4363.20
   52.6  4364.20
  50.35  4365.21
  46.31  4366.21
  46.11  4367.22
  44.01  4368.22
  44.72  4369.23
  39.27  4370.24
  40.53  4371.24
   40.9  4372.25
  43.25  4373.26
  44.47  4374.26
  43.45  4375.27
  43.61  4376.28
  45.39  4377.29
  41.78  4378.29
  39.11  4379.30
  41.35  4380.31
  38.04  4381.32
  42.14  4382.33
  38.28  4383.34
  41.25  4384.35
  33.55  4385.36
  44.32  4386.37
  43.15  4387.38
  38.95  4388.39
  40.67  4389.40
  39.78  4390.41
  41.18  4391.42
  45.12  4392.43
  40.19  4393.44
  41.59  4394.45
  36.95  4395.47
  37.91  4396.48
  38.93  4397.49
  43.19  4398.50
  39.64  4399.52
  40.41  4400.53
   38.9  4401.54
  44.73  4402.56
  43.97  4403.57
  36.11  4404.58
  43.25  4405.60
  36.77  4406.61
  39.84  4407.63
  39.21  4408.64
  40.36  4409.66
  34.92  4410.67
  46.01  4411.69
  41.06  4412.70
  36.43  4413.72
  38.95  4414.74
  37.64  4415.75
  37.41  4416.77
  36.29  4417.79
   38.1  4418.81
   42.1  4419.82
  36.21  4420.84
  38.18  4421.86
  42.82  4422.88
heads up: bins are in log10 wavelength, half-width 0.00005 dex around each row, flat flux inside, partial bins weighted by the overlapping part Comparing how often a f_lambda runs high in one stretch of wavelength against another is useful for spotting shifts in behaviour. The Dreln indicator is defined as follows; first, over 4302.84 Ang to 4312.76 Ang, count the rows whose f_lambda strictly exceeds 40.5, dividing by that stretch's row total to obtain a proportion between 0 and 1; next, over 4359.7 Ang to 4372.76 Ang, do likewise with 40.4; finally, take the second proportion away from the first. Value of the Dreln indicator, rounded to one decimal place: -0.5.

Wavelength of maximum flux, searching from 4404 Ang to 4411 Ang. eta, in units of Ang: 4405.60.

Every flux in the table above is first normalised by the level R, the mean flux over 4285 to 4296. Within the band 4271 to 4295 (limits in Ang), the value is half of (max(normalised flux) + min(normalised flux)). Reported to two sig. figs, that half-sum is 0.97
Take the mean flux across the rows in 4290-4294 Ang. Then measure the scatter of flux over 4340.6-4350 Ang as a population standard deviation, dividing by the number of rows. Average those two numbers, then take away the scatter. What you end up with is 19.1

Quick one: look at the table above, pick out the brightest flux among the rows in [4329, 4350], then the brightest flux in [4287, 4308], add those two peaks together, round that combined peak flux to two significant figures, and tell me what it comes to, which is 95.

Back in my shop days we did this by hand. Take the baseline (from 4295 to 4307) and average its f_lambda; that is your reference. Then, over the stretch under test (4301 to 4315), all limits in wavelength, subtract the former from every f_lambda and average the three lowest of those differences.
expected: -6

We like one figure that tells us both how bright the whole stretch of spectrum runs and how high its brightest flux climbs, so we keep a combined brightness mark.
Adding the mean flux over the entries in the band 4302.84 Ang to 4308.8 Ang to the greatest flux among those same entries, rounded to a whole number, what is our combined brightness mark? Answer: 85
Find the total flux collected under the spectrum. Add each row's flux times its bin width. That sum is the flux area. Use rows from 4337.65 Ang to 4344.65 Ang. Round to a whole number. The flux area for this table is 294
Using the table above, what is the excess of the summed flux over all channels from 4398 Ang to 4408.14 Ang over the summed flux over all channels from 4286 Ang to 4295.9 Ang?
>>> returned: 16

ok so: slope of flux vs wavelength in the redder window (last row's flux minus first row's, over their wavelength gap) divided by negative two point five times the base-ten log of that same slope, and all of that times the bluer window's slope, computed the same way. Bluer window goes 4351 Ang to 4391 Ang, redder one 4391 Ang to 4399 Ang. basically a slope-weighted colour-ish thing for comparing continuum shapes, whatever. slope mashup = -0.01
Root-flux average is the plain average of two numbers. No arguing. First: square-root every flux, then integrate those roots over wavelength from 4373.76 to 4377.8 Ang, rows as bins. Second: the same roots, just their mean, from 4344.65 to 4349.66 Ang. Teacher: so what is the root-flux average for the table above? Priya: 16.6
